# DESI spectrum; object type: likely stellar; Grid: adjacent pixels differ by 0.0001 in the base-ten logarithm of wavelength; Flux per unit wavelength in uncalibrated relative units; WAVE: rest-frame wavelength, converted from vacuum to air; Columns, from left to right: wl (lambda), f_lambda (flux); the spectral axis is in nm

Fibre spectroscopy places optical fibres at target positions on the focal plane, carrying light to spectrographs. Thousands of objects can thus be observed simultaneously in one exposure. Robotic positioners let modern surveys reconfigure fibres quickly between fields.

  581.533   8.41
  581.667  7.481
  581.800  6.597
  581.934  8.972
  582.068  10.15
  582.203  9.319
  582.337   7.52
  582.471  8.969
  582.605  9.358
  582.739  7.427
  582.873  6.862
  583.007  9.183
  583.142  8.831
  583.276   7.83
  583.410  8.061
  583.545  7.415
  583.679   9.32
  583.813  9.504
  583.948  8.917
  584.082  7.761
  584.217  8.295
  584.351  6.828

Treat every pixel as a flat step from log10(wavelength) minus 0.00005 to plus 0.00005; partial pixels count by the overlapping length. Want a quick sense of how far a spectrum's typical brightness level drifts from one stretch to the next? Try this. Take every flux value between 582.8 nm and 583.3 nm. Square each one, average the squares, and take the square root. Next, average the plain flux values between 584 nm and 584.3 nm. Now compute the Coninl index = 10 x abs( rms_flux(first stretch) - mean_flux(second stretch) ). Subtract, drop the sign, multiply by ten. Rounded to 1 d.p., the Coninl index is 2.0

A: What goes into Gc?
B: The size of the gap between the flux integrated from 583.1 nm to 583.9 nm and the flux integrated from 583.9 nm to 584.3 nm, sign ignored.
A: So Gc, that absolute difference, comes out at 3.5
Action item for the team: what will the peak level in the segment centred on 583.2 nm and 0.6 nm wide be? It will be 9.183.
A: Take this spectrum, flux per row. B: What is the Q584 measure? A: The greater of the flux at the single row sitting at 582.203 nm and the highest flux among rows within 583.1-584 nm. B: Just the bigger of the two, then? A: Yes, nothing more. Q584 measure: 9.5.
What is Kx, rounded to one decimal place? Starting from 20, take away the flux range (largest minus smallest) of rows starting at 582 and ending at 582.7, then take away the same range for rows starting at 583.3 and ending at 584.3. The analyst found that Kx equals 15.3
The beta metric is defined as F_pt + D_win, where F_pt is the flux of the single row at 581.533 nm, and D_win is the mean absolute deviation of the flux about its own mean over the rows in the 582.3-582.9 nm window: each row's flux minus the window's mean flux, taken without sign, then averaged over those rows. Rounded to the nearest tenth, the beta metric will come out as 9.3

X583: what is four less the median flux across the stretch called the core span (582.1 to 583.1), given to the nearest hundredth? -4.97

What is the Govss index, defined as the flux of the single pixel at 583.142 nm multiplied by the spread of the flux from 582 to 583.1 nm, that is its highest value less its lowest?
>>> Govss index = 29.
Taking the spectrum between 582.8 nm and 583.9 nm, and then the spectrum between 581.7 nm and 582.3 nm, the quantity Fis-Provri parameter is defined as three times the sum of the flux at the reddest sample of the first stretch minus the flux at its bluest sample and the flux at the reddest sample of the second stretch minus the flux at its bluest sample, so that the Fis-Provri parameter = 16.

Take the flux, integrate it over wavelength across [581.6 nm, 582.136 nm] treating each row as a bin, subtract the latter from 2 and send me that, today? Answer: -2.45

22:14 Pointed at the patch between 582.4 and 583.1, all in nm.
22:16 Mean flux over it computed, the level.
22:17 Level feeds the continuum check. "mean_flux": 8.4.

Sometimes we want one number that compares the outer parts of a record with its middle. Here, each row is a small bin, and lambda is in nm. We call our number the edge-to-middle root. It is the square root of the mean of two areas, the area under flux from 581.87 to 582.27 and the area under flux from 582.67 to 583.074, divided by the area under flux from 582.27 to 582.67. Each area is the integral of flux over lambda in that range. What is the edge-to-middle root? 1.00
